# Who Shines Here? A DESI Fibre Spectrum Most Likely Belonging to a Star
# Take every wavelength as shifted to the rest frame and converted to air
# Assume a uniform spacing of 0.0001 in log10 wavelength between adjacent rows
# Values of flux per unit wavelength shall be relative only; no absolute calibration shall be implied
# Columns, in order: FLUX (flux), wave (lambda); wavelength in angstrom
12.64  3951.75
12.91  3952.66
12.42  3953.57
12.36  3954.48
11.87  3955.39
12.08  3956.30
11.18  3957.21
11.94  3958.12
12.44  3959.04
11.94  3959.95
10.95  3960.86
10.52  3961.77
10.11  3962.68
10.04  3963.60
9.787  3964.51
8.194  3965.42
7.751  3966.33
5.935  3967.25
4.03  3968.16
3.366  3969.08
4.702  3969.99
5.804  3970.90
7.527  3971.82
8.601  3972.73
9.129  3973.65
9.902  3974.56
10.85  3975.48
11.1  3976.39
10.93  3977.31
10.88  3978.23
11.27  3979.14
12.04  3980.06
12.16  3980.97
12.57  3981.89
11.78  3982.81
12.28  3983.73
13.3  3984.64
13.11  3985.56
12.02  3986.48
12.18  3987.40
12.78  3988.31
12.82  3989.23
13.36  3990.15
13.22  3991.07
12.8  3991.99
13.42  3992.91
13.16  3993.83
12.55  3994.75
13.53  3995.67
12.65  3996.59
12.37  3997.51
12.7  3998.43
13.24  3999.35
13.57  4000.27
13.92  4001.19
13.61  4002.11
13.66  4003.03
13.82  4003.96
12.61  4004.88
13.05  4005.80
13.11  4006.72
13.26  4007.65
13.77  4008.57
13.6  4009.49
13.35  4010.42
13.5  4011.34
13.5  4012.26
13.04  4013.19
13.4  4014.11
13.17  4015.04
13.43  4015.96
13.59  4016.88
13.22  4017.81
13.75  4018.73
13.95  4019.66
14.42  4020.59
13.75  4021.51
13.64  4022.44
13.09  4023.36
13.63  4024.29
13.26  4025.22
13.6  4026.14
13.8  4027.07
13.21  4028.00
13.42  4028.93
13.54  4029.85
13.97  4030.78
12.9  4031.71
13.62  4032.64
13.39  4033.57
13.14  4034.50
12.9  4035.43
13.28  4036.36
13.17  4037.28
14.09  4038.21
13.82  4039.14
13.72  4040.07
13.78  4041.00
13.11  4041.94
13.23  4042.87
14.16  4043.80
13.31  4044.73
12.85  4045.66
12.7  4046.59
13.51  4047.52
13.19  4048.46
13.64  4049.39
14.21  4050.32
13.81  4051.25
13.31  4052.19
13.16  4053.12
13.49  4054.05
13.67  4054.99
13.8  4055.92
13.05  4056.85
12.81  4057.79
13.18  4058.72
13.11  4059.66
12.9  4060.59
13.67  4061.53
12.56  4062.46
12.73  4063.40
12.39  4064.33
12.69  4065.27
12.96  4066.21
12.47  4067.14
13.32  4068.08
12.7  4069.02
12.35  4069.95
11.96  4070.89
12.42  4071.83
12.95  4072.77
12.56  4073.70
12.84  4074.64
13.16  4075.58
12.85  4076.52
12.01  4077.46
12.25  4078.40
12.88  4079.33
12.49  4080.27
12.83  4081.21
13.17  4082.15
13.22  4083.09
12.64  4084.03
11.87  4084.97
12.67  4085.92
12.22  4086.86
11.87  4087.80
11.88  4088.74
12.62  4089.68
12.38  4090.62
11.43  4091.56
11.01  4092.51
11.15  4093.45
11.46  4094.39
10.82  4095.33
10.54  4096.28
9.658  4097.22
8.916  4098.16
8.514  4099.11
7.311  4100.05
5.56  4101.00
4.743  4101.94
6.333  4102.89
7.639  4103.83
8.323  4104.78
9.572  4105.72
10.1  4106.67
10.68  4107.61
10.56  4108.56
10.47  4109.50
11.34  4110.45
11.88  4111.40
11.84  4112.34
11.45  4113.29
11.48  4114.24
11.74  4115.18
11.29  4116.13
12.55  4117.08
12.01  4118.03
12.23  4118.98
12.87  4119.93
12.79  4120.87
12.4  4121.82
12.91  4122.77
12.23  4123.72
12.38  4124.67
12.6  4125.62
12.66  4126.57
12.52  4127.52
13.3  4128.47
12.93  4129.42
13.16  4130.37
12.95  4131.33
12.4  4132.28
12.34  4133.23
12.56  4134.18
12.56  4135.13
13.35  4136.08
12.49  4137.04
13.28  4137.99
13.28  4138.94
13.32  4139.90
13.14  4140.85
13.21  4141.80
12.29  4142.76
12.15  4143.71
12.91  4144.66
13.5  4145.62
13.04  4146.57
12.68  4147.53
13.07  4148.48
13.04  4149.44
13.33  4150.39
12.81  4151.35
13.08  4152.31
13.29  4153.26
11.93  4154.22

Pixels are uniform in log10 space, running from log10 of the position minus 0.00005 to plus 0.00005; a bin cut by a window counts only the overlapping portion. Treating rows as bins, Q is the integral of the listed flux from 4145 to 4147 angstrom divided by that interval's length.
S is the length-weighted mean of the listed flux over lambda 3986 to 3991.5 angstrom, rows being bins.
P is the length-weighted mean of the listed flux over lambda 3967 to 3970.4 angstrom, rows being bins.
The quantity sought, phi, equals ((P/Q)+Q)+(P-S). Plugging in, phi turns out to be 5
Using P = 4.4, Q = 13.2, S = 12.7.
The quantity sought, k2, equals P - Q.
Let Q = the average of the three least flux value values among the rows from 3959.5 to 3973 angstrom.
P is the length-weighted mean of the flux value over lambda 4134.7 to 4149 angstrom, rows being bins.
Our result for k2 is 8.9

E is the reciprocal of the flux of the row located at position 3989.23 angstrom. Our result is 0.078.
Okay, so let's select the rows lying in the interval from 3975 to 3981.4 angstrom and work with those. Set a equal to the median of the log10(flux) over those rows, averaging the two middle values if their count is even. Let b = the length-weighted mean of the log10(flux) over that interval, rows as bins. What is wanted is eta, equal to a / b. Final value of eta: 0.99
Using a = 1.05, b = 1.05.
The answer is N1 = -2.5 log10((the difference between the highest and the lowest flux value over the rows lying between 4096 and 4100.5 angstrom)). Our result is -1.3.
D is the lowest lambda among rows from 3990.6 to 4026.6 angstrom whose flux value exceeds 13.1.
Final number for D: 3991.07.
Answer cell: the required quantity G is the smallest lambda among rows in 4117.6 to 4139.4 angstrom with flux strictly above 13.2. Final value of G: 4128.47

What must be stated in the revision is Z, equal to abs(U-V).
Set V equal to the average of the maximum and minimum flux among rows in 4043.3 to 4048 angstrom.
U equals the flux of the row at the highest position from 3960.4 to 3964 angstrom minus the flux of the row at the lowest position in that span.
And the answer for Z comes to 14.3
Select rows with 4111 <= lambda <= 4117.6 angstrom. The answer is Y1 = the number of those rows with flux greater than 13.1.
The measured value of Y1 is 0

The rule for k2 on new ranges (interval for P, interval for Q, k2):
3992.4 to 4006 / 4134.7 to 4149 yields 0.9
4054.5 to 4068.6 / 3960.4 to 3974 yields 9.0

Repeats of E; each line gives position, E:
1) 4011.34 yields 0.074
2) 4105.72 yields 0.104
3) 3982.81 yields 0.085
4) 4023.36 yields 0.076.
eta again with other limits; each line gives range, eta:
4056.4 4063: 1.00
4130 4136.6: 1.00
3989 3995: 1.00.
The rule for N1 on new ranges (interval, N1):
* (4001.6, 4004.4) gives 1.7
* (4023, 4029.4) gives 0.4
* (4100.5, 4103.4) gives -0.5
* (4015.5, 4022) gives -0.2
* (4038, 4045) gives -0.1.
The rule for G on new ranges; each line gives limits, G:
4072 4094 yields 4083.09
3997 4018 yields 3999.35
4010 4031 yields 4010.42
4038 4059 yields 4038.21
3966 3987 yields 3984.64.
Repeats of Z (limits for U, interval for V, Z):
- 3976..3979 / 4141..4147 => 13.0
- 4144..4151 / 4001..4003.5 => 13.3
